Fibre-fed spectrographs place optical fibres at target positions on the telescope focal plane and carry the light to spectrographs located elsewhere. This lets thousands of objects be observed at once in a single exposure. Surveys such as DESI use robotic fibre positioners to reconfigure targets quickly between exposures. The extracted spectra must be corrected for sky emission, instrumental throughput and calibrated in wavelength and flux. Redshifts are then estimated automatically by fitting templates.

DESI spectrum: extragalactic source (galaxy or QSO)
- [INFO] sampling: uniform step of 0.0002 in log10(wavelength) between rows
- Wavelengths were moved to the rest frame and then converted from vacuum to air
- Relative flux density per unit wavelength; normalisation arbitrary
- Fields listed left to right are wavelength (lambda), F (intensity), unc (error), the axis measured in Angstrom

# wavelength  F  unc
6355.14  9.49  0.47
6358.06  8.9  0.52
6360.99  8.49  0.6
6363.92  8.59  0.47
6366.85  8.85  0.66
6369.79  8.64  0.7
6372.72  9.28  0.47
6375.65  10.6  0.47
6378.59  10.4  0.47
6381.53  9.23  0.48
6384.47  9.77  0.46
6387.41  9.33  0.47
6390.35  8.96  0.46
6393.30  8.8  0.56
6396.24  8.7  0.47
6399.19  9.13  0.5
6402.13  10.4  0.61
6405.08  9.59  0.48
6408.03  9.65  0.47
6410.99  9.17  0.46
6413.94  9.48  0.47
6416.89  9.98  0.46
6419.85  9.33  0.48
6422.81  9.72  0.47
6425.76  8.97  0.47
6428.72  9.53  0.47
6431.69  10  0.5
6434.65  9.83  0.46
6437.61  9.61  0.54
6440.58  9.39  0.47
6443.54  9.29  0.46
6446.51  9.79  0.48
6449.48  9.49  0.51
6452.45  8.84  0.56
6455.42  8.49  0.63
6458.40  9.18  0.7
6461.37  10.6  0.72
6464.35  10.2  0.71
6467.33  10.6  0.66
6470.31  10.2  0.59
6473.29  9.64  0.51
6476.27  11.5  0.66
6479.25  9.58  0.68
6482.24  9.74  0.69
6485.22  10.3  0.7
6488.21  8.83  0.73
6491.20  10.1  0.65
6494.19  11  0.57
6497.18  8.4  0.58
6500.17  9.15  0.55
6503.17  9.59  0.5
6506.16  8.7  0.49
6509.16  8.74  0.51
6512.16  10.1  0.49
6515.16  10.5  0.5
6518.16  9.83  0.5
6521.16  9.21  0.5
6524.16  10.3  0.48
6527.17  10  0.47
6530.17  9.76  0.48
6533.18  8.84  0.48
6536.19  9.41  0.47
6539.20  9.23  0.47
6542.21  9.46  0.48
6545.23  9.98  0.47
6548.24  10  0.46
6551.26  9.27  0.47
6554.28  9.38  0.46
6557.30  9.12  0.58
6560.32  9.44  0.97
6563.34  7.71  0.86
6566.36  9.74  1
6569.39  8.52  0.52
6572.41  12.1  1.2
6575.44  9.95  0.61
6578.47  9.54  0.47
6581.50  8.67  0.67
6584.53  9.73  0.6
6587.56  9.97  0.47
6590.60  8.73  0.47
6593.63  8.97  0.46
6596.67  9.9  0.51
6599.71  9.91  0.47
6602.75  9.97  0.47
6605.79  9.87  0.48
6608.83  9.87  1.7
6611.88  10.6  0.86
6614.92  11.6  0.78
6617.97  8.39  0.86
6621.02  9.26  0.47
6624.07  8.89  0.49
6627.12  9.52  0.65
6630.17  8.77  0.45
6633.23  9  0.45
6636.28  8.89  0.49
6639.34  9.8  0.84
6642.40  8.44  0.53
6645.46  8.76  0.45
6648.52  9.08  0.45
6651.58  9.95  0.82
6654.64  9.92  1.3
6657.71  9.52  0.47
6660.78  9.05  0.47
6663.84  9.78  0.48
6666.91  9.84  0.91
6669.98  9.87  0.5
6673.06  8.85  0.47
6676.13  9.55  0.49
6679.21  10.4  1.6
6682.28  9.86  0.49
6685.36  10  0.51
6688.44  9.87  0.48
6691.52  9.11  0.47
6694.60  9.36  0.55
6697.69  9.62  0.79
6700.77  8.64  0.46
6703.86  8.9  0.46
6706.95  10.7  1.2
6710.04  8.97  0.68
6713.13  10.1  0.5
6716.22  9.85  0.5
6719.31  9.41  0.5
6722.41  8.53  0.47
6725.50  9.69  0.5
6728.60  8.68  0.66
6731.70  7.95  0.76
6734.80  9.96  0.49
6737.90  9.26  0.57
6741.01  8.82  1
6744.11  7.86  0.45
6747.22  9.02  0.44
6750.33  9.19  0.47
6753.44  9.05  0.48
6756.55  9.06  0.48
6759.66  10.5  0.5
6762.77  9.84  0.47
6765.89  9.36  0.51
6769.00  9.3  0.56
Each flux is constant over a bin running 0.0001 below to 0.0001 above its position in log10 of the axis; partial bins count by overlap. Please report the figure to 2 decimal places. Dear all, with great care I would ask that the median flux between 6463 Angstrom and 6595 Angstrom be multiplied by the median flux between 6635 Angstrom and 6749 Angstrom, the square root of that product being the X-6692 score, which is 9.51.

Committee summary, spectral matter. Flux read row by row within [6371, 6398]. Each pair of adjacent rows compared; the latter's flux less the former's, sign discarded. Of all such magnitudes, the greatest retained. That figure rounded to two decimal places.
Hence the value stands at 1.32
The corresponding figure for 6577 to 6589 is 1.06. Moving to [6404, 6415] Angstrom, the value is 0.48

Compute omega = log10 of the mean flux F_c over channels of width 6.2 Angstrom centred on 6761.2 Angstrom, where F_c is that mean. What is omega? 1.01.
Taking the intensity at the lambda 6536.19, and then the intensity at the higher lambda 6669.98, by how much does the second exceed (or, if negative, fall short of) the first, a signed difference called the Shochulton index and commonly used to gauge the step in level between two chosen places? 0.46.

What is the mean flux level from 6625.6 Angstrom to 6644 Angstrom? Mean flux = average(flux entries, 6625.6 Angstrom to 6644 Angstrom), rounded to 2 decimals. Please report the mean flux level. 9.07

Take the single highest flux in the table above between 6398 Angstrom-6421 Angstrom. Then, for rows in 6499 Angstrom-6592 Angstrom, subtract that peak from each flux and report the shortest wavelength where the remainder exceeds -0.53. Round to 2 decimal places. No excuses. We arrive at 6512.16 Angstrom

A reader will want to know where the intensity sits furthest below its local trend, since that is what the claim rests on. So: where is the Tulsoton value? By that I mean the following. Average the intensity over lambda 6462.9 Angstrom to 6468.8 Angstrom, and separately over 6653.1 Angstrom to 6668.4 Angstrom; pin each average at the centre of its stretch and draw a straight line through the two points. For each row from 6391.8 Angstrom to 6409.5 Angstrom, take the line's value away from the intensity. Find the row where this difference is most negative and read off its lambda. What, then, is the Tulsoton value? 6396.24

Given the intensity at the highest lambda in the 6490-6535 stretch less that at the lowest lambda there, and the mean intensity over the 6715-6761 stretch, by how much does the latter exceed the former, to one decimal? 10.4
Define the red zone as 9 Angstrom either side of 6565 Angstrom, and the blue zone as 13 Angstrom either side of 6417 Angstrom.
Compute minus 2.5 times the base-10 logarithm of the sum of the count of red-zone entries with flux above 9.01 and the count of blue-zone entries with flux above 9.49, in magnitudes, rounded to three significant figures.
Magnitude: -2.39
